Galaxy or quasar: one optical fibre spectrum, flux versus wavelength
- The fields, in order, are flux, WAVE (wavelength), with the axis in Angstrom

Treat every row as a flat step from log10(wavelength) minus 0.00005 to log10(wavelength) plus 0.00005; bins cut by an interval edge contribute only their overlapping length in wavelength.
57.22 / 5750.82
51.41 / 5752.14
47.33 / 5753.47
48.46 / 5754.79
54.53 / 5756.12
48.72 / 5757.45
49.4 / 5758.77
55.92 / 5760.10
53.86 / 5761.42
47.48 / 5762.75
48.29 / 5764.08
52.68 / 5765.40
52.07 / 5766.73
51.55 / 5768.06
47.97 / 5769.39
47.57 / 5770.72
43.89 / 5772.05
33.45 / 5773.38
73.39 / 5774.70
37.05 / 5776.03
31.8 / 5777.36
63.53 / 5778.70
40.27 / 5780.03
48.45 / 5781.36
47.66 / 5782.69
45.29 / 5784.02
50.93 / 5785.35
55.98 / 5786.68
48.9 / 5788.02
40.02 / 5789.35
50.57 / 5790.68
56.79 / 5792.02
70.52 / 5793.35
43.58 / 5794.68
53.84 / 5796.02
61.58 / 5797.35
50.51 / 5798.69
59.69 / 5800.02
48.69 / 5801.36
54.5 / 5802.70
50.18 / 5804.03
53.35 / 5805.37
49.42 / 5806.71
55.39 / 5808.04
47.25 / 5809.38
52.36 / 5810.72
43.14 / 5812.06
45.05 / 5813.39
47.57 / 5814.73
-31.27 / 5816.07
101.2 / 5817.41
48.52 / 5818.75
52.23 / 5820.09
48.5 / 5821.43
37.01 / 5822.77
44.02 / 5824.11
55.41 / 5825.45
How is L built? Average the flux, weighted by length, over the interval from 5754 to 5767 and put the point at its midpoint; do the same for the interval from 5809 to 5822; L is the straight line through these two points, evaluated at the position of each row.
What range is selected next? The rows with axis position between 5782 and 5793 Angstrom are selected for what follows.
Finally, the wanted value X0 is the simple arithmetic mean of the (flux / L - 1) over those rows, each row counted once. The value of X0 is 0.03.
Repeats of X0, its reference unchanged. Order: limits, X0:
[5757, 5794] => 0.01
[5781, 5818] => 0.06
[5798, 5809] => 0.13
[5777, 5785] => -0.06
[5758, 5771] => 0.00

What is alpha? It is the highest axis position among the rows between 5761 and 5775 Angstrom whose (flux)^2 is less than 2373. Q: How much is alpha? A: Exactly 5773.38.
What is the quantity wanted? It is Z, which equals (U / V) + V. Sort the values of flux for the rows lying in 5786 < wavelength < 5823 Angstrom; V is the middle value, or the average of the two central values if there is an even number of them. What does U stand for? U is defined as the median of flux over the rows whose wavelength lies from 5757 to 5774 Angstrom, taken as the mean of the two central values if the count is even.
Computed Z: 51.3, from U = 48.7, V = 50.3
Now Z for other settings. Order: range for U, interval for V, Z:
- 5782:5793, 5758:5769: 52.8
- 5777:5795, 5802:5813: 52.2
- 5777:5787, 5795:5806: 54.5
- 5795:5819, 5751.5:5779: 49.8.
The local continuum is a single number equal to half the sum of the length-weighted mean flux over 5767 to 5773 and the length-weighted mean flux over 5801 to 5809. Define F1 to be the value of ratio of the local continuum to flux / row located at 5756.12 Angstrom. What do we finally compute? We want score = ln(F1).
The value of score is -0.095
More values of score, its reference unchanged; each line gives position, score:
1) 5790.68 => -0.020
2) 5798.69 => -0.018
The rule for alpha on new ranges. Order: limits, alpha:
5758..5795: 5794.68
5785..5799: 5794.68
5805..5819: 5818.75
